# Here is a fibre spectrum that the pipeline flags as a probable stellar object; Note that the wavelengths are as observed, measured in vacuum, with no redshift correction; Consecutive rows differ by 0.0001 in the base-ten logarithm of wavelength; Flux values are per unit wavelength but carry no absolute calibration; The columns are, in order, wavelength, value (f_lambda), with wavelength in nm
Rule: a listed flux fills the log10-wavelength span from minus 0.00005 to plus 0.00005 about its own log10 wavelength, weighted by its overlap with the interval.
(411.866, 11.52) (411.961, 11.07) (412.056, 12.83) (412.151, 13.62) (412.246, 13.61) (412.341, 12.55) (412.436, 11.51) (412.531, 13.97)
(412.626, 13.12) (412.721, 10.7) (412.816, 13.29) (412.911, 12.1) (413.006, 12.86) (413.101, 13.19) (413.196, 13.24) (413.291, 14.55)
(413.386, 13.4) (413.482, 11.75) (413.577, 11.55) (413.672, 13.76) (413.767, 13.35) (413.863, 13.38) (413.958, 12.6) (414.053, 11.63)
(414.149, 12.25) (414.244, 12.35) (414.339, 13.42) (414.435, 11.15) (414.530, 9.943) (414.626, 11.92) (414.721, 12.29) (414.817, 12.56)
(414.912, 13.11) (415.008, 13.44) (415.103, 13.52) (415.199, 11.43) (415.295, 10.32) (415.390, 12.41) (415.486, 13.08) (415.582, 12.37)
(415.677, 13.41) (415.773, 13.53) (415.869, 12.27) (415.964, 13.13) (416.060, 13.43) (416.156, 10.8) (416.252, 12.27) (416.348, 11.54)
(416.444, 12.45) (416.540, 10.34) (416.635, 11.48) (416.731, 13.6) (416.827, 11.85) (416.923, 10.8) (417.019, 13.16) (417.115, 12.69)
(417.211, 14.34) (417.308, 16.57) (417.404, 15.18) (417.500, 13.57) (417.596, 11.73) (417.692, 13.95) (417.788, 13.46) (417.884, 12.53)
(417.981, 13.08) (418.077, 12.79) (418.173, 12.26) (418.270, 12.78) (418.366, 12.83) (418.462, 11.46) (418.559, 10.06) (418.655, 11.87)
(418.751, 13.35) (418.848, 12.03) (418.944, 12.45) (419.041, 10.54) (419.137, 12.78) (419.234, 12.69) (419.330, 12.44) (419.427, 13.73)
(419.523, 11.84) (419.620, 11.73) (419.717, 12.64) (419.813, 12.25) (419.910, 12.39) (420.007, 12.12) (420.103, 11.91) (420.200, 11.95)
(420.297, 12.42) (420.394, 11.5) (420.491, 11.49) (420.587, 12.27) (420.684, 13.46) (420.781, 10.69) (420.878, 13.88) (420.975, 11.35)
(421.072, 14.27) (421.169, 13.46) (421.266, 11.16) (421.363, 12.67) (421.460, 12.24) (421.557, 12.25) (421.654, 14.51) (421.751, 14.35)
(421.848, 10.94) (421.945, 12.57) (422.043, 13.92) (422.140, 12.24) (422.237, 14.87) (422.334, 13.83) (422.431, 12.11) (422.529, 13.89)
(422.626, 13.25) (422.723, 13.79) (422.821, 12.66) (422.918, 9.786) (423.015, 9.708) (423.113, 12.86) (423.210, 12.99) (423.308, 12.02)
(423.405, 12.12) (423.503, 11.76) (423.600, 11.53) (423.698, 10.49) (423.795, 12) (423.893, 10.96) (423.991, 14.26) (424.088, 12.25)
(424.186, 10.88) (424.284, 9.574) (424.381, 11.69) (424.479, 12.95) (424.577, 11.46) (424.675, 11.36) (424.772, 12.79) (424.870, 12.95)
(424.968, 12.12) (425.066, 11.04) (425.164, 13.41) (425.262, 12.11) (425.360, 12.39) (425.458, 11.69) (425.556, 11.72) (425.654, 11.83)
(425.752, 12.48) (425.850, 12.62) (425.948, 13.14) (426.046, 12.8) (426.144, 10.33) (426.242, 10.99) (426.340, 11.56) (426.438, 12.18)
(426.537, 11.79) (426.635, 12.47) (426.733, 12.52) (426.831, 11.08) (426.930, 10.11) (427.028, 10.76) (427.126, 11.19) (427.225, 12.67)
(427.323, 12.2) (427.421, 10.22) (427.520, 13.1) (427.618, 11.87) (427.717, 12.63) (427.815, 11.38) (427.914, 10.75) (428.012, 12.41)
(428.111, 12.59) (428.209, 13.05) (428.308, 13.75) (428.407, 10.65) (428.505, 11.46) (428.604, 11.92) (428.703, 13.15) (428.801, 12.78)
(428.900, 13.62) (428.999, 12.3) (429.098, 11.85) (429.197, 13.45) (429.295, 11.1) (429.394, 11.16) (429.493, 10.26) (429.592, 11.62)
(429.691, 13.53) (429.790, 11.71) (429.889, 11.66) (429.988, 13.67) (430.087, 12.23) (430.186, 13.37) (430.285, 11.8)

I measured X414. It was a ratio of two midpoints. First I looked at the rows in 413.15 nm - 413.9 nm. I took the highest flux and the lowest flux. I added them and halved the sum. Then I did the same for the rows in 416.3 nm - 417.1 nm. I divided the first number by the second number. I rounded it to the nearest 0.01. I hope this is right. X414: 1.09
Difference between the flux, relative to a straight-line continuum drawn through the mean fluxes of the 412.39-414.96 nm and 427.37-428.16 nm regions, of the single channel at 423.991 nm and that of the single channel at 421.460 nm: 0.18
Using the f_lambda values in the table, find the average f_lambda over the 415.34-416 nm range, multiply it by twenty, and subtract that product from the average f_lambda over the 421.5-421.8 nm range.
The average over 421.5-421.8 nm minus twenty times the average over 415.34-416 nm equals -244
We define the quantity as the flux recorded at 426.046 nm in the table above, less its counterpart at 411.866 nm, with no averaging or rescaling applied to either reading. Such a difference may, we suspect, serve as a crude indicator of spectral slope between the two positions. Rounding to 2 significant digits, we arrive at 1.3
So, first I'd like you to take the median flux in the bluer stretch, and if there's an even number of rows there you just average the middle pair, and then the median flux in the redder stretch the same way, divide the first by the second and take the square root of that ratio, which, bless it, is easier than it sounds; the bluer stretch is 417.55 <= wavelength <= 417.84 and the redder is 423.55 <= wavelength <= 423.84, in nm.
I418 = 1.08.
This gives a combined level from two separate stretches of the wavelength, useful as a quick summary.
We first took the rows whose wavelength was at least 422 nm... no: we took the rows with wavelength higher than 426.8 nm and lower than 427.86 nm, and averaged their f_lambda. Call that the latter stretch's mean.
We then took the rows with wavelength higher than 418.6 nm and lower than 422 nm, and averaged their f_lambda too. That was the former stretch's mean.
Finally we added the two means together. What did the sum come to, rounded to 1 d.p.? 24.0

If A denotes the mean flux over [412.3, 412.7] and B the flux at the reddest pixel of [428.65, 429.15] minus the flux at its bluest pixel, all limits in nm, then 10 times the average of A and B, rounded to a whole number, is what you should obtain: 57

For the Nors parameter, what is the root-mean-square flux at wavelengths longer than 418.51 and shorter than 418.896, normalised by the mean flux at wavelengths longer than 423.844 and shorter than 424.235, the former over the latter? 0.98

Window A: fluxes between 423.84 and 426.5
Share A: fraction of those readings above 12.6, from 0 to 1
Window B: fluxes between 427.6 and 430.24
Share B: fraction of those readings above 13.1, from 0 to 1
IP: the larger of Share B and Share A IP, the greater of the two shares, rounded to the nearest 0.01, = 0.30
